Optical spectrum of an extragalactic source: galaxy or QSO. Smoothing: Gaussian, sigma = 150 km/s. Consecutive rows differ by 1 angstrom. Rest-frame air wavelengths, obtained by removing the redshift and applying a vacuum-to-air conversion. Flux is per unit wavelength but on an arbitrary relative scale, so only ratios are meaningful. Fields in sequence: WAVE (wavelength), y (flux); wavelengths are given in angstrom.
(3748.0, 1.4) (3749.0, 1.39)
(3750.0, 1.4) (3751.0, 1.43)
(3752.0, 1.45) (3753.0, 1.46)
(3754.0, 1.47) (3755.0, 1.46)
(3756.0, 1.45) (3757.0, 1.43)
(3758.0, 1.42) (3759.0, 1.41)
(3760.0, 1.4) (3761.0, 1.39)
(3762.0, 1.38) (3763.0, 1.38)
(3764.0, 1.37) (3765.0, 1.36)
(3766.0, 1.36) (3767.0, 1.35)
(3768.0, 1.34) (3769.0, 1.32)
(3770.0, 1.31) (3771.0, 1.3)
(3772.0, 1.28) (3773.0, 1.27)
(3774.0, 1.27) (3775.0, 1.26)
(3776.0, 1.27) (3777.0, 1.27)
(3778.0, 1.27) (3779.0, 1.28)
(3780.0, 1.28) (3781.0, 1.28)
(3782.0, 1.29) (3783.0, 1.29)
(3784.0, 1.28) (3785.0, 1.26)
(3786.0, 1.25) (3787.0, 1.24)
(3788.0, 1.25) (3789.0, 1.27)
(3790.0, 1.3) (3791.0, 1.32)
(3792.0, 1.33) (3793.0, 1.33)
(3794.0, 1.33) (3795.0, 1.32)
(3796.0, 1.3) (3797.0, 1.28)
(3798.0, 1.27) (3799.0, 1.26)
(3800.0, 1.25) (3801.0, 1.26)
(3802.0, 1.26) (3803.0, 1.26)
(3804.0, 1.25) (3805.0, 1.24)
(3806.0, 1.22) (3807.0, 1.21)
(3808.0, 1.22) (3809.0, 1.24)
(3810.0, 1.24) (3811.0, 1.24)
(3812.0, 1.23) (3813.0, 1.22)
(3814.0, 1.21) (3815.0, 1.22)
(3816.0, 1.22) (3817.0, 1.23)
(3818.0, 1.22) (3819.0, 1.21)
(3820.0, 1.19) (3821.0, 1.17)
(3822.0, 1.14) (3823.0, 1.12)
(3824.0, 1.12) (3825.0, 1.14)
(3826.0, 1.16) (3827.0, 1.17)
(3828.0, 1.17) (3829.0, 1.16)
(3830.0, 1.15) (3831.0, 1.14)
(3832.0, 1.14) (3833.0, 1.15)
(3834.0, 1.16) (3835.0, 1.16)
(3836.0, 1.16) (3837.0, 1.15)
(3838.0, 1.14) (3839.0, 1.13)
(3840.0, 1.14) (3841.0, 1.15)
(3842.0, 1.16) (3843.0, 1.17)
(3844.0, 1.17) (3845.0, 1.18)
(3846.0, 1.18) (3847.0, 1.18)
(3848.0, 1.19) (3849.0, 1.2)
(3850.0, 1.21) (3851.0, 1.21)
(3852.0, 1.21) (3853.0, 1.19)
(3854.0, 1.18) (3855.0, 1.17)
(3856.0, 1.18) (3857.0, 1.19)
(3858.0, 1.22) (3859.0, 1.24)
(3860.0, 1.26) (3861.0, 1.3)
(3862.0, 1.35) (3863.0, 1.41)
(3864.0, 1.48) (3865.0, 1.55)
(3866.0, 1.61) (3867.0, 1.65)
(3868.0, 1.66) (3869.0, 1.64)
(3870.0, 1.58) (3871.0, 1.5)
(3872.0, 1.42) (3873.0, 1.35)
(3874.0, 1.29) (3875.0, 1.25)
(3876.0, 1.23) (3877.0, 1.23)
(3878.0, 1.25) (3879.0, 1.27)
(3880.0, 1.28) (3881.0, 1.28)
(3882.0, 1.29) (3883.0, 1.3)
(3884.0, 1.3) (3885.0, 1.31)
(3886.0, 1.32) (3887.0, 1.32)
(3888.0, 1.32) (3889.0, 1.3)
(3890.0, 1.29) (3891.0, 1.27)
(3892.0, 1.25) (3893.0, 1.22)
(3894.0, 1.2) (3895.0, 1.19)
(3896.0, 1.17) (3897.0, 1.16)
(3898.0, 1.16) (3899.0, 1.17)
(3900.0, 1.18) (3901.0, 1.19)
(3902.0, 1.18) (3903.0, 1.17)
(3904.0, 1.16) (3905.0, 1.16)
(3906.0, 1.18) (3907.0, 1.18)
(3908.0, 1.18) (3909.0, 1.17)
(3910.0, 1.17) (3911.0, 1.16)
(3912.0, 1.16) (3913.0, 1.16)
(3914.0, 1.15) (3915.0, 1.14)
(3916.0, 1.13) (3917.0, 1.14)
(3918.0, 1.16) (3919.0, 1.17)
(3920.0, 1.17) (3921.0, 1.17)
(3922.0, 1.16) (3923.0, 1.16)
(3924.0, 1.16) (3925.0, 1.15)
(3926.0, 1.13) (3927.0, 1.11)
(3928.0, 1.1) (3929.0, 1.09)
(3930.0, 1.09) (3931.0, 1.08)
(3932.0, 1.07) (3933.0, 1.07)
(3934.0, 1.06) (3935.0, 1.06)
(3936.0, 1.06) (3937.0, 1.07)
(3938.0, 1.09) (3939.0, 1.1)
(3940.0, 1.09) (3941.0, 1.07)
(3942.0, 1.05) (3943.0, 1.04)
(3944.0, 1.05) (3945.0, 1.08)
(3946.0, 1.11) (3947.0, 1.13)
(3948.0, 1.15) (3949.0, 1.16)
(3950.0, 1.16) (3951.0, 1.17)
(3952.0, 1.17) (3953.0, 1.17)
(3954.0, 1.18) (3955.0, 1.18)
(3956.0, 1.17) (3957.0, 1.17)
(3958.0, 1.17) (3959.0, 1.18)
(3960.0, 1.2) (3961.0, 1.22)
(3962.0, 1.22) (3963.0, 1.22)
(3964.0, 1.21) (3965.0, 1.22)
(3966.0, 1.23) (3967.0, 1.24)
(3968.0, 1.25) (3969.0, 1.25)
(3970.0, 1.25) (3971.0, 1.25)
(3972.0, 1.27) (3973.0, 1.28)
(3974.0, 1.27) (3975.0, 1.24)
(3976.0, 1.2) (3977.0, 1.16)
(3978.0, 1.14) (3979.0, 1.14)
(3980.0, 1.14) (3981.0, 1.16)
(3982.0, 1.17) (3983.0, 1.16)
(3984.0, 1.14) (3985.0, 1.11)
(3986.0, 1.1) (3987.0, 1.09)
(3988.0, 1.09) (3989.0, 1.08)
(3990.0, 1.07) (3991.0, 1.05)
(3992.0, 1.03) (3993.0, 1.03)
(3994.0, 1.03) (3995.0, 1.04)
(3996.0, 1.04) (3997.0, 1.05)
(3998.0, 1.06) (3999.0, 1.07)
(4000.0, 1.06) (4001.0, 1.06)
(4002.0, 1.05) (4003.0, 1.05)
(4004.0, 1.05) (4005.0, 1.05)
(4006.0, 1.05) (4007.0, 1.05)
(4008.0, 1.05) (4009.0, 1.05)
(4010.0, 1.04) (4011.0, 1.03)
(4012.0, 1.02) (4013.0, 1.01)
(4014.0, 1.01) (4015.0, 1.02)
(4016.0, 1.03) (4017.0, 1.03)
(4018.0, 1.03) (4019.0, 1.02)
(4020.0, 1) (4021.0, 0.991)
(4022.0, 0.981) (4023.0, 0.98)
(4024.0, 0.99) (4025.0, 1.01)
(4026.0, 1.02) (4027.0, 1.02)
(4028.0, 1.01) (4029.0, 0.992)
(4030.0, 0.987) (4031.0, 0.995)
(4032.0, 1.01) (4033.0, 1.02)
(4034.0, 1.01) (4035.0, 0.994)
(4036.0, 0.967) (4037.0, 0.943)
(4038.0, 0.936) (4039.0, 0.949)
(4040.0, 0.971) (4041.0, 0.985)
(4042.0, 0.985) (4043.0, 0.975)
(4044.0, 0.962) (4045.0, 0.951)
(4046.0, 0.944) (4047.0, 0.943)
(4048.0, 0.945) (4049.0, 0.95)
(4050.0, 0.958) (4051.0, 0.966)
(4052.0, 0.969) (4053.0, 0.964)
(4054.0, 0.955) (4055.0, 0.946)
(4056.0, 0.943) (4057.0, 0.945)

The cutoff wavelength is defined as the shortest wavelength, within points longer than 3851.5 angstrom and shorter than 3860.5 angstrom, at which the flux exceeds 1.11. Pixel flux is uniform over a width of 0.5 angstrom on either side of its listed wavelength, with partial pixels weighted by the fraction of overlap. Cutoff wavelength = 3852.0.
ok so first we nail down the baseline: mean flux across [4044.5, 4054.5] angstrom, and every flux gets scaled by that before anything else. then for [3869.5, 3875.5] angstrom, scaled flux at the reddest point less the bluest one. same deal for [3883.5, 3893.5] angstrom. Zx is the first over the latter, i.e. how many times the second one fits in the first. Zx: 4.1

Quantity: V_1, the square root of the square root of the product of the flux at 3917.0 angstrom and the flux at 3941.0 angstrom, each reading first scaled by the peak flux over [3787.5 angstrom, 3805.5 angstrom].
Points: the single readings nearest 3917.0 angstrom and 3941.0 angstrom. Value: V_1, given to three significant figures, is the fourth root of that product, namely 0.911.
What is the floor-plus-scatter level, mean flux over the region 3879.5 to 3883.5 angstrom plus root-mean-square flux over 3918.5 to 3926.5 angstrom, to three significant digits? 2.45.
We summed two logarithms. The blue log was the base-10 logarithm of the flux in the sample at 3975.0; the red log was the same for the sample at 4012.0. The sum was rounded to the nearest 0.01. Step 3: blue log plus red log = 0.10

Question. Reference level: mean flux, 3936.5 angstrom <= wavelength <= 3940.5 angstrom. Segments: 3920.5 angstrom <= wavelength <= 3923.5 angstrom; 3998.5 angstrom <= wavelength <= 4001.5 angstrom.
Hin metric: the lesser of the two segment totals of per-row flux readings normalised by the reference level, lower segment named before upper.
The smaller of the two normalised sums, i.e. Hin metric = 2.93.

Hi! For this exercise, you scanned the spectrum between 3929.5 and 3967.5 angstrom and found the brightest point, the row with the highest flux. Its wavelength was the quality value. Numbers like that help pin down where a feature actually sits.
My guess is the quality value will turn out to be 3967.0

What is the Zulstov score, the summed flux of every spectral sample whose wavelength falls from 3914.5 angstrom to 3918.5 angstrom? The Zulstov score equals 4.6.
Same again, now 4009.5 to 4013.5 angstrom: 4.1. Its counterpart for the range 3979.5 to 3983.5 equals 4.6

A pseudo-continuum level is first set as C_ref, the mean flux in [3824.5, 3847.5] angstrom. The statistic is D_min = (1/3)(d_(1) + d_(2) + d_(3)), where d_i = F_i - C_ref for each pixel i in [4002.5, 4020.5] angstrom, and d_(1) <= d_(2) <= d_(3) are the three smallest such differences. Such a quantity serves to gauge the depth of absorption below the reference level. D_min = -0.15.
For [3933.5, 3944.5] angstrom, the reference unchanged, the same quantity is -0.11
